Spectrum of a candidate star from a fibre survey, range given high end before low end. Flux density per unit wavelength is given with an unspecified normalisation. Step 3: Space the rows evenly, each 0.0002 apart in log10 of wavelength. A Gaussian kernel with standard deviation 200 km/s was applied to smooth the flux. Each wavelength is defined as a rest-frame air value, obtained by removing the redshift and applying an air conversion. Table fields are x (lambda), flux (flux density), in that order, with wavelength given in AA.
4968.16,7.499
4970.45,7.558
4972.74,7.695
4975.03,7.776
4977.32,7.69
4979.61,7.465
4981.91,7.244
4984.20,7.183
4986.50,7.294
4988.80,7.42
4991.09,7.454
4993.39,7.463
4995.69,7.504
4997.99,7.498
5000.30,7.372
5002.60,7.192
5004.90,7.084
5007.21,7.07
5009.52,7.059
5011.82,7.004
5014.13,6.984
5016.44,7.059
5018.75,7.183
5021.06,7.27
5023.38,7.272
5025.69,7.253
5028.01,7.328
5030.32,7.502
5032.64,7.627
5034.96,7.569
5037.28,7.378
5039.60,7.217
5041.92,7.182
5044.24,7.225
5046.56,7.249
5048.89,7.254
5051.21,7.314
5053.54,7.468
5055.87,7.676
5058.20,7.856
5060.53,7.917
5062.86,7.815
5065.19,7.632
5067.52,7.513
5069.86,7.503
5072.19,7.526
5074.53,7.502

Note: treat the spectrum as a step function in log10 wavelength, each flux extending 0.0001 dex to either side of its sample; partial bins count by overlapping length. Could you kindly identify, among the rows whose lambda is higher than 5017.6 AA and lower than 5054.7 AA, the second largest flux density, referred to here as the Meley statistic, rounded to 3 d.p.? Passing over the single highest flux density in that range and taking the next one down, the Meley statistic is 7.569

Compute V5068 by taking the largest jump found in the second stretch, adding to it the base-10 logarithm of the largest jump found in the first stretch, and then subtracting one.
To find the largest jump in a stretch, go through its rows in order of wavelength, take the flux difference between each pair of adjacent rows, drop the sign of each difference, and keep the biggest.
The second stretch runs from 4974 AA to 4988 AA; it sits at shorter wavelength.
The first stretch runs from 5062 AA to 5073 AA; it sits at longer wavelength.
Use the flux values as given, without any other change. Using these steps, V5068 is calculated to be -1.51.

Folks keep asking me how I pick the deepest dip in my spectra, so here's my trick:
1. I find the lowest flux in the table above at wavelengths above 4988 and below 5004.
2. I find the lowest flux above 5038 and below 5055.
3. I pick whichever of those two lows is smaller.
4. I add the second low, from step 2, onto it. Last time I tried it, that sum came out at 14.4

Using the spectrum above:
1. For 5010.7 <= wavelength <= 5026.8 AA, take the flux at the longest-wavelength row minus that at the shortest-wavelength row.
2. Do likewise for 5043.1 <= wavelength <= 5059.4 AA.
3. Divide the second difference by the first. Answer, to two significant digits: 2.5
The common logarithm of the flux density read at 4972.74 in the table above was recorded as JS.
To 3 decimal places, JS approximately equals 0.886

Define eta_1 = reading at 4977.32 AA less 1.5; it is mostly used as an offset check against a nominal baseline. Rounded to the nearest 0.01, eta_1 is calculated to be 6.19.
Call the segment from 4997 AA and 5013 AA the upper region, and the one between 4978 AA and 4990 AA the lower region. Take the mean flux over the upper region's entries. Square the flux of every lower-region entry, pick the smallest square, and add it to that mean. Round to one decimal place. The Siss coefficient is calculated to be 58.8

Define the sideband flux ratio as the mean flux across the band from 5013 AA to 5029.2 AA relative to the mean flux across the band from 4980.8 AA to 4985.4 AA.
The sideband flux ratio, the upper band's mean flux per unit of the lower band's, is 1.00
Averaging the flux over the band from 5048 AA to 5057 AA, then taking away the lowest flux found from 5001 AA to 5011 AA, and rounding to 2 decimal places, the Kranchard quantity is 0.37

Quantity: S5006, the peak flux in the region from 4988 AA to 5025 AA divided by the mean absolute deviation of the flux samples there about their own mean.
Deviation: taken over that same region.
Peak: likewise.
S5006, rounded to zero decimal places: 46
